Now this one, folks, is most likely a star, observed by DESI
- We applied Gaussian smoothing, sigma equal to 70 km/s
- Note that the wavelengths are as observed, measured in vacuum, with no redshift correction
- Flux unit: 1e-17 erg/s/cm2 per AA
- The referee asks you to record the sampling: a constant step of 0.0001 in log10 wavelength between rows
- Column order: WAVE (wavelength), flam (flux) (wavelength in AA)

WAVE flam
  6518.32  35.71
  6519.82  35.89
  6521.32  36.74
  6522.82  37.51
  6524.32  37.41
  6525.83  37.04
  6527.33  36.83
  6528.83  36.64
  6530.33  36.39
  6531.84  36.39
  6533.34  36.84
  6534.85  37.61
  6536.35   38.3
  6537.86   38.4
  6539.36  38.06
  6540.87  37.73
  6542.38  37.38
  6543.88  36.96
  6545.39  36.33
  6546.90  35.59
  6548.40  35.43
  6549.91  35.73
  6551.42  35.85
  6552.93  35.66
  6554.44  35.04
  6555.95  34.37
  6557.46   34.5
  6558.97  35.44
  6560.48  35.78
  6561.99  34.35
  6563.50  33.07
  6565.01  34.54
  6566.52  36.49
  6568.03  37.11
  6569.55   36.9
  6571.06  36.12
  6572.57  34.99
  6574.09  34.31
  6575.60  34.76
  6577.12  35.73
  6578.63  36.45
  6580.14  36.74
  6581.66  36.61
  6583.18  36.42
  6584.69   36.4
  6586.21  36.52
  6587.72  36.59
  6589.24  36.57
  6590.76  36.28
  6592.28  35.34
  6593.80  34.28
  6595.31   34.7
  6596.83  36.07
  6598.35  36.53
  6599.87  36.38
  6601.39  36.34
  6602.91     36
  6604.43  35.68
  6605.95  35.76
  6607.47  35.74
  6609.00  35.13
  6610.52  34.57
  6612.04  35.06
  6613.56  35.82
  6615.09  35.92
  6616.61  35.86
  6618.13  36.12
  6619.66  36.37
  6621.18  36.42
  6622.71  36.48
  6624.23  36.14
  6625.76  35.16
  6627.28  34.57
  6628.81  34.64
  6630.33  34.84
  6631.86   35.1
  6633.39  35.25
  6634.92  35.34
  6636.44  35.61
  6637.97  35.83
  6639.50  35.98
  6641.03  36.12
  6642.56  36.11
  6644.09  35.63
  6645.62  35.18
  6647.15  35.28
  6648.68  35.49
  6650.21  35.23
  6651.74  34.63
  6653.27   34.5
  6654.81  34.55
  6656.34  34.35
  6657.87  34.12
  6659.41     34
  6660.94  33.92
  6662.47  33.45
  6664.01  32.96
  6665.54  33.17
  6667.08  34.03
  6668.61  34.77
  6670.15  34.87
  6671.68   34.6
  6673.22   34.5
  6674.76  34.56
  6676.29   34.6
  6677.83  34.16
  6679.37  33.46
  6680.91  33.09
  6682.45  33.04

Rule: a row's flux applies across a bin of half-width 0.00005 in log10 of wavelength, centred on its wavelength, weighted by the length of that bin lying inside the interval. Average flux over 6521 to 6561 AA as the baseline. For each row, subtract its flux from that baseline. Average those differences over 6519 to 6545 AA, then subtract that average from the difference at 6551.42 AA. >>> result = 1.3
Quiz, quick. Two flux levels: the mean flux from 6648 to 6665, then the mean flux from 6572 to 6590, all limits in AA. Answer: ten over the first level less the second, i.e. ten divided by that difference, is -6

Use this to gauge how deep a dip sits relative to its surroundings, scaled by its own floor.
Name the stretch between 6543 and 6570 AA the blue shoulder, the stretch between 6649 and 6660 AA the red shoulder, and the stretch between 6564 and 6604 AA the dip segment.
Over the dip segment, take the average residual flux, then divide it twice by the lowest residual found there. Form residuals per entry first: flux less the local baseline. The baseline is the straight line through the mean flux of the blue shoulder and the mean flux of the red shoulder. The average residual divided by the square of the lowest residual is 0.7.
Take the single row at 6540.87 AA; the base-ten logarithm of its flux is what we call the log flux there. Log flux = 1.577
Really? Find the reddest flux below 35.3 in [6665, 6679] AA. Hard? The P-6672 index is 6677.83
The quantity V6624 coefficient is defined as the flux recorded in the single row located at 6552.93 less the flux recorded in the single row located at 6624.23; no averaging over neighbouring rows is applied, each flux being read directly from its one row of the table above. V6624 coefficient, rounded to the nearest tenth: -0.5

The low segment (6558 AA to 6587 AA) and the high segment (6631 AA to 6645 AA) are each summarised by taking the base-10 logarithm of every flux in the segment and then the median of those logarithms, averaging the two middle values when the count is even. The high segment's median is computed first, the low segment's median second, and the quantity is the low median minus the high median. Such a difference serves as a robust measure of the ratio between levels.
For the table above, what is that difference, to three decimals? 0.006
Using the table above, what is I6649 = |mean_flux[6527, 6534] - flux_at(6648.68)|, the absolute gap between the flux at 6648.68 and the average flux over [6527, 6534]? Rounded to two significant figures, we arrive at 1.1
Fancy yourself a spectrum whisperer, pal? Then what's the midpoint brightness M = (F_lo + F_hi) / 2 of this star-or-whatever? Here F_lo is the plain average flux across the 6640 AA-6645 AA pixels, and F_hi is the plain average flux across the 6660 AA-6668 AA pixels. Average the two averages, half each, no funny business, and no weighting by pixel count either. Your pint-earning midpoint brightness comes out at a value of 34.7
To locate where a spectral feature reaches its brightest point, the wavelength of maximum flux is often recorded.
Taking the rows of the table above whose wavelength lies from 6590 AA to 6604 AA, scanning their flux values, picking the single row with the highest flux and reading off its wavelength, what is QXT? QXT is 6598.35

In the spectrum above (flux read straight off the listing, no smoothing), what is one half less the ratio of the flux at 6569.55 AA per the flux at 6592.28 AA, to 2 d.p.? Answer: -0.54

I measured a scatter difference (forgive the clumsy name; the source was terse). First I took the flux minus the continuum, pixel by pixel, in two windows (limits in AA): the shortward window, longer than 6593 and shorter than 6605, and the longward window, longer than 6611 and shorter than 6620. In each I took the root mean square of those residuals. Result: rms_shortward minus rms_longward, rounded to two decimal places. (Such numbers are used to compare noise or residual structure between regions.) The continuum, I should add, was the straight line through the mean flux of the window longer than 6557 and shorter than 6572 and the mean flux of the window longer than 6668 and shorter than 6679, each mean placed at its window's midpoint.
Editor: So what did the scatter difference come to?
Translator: 0.05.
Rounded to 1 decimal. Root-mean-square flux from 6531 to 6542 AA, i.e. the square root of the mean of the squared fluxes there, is 37.6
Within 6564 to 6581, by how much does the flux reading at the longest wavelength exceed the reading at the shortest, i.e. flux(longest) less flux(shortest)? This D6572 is 2.2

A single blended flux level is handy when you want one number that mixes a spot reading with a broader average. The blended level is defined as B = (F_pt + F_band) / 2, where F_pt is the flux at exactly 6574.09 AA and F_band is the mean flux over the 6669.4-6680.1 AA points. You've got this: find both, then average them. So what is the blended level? 34.4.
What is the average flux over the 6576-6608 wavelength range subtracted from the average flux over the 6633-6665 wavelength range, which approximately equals -1.1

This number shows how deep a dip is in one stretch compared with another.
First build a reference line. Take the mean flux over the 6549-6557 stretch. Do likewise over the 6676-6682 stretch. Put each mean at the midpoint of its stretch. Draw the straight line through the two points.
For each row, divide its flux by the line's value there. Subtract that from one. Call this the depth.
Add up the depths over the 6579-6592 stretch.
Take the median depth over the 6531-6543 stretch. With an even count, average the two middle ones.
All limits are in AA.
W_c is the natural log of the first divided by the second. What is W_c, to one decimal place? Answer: 1.8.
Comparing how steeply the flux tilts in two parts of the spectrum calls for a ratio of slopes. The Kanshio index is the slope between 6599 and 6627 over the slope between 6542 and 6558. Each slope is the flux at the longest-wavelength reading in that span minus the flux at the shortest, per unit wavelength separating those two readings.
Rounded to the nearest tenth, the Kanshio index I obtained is 0.2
